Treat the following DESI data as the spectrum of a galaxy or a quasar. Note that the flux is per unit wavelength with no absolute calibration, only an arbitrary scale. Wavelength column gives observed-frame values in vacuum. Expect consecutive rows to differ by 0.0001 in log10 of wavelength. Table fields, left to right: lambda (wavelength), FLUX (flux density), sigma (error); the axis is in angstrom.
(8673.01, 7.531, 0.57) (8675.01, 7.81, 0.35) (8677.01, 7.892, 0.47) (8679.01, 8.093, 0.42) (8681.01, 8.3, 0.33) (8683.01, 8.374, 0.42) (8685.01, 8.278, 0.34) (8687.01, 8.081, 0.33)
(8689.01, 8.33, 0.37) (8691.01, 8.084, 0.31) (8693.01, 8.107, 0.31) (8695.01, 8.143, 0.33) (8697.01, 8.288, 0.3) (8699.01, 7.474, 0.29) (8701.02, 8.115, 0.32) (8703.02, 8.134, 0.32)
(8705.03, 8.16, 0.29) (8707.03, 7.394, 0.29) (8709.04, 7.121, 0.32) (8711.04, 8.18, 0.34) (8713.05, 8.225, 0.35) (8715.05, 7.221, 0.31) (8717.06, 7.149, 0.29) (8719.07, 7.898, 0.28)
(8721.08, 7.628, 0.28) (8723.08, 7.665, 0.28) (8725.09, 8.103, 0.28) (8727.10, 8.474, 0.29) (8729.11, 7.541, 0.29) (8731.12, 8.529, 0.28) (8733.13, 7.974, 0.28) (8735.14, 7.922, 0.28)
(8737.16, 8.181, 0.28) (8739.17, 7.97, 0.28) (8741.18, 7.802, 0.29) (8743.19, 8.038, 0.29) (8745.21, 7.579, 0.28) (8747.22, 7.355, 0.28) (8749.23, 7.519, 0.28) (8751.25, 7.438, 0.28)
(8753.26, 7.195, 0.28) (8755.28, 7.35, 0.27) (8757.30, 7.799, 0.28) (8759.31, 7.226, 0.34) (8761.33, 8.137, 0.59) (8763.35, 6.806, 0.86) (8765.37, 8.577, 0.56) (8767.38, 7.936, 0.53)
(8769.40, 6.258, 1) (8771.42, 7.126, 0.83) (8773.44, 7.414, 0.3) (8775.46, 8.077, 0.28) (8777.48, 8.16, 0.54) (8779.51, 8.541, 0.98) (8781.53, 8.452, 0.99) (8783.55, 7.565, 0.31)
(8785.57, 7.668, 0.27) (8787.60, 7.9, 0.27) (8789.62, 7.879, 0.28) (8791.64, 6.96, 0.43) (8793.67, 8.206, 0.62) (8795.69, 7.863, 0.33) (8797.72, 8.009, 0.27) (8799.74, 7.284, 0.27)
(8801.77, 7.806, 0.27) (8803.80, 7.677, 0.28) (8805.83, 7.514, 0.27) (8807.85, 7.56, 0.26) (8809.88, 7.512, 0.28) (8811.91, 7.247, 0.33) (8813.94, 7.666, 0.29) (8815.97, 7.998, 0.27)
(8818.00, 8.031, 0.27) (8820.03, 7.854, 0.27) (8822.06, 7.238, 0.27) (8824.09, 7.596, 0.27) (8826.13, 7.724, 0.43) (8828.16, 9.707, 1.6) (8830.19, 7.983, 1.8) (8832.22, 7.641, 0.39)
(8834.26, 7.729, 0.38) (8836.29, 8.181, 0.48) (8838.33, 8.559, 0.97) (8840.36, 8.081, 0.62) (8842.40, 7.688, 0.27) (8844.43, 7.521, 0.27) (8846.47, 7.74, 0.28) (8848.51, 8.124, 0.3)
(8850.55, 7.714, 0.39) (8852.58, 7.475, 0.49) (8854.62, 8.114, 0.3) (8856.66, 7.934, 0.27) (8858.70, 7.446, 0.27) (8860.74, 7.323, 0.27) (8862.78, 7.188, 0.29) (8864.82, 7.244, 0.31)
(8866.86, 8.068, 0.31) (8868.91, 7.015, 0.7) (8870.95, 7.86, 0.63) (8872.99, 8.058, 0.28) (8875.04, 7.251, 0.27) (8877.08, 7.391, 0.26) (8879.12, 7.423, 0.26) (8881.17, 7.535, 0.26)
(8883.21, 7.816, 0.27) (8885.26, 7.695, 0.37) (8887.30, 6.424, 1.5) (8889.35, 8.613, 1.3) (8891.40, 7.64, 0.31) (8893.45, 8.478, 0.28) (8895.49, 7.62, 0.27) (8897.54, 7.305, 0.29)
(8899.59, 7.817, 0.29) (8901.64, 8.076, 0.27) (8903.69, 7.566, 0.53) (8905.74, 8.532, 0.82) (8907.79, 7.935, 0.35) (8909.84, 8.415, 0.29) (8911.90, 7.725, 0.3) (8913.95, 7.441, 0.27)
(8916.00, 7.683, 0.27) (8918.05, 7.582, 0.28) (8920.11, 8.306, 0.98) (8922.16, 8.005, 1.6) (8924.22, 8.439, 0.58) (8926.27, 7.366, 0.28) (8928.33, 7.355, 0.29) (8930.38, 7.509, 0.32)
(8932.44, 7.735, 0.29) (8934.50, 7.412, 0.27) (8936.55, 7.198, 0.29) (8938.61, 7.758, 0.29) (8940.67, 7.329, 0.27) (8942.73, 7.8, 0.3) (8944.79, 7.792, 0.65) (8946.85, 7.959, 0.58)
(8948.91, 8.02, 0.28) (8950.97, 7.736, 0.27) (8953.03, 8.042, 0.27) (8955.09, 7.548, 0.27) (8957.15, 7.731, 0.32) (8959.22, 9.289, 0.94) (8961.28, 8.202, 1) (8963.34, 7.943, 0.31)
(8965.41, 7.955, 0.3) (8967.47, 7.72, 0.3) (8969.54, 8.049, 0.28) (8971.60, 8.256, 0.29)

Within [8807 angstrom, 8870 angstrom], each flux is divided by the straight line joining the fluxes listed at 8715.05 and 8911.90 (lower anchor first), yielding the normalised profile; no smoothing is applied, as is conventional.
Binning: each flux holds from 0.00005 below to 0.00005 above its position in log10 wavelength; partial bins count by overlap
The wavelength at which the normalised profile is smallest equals 8868.91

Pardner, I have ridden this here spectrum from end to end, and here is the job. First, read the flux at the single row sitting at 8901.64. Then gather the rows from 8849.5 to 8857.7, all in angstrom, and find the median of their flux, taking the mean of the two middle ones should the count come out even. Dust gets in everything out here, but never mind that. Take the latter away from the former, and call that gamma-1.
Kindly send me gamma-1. 0.3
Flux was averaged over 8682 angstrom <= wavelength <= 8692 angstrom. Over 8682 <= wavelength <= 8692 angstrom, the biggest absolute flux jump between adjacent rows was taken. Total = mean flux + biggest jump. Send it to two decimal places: 8.48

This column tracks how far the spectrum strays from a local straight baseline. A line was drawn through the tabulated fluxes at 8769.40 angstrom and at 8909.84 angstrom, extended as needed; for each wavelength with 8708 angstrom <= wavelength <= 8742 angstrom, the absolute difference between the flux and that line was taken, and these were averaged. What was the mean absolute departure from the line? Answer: 2.3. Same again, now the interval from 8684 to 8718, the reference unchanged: 2.7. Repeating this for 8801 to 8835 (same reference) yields 0.8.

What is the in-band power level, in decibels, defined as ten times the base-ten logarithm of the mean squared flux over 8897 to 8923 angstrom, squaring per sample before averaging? 17.9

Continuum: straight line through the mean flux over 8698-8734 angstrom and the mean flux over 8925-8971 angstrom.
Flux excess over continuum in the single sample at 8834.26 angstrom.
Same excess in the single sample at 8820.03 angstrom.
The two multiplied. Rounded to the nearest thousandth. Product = -0.003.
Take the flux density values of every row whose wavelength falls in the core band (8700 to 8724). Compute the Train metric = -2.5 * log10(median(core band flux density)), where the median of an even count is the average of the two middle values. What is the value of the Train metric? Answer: -2.228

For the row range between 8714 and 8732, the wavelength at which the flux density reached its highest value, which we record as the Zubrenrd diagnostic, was 8731.12 angstrom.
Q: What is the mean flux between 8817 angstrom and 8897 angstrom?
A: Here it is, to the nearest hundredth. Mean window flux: 7.76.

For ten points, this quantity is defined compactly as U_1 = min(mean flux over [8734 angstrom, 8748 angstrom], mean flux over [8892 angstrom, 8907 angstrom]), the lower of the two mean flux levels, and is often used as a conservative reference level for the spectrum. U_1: 7.84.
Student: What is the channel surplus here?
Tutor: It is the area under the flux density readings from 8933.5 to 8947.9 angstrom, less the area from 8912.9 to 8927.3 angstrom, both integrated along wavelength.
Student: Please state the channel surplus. -3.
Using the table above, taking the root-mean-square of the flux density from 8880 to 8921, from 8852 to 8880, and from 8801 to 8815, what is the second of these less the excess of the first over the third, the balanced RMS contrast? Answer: 7.31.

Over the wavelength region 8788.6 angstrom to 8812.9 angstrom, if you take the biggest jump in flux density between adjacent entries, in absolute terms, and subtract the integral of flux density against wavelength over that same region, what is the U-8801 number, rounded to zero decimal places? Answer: -184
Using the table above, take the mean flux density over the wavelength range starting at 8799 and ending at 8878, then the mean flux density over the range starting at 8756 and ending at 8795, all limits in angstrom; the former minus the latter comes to 0.02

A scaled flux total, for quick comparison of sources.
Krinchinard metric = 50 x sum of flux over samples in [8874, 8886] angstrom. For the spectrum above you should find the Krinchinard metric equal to 2256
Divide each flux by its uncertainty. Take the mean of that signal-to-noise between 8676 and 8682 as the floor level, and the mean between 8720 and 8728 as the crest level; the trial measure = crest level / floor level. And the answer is 1.38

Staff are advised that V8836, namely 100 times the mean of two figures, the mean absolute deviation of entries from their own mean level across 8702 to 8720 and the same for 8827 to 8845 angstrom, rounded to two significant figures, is 45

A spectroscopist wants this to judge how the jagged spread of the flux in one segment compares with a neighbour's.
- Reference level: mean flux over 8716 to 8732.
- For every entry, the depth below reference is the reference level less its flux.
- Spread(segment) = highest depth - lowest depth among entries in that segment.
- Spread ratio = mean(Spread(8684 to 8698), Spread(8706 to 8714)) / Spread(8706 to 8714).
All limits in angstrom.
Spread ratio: 0.61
